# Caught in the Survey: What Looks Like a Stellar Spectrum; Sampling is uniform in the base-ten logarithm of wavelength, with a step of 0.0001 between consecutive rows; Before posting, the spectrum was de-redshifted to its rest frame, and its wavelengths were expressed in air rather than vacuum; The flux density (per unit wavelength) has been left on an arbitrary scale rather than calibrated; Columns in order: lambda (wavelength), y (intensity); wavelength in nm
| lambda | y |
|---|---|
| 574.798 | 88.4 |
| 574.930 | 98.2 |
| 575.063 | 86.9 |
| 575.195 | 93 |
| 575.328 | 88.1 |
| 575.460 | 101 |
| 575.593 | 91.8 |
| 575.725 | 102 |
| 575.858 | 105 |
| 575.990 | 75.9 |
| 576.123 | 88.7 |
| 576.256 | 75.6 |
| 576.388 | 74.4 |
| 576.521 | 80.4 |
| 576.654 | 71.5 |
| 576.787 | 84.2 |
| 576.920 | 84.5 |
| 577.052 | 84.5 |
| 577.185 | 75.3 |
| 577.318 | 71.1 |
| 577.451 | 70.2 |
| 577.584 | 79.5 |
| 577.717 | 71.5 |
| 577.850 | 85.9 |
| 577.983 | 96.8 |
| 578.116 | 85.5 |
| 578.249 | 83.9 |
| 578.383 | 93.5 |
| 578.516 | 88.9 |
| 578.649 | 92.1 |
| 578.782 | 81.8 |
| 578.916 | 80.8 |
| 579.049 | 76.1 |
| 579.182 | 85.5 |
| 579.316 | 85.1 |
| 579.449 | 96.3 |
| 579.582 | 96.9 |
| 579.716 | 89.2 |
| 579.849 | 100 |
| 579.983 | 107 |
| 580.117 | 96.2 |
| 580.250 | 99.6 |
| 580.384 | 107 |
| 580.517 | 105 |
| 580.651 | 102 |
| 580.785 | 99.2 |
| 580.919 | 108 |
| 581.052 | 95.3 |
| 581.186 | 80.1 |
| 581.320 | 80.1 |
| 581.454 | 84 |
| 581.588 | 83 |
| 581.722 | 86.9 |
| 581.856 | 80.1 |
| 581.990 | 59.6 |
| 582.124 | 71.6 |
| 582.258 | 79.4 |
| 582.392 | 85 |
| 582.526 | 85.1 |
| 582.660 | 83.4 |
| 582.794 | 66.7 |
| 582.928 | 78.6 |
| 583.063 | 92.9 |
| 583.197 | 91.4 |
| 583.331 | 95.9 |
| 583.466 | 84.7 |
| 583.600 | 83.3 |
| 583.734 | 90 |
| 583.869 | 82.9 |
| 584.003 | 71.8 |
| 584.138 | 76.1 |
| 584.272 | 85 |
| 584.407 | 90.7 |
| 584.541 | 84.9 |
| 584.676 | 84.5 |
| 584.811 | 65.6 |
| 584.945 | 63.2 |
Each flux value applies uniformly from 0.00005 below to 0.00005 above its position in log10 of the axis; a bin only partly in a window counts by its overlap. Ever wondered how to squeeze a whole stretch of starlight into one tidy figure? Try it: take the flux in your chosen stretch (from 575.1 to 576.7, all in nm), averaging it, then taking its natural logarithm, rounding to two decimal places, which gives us 4.47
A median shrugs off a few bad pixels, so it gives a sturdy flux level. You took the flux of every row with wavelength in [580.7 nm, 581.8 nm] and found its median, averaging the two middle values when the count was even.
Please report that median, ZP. 85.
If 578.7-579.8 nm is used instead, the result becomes 85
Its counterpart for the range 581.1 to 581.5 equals 80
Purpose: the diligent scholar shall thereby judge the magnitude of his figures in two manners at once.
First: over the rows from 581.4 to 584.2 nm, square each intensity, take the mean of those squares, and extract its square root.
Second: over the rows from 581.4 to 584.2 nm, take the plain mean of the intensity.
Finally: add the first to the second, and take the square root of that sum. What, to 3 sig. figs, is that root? 12.8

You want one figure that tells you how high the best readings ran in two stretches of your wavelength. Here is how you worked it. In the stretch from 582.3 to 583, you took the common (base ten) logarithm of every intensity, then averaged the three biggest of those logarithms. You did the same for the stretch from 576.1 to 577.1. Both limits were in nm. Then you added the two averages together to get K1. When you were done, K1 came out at 3.86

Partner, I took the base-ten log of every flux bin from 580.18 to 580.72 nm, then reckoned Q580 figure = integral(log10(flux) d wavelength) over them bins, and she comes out 1.1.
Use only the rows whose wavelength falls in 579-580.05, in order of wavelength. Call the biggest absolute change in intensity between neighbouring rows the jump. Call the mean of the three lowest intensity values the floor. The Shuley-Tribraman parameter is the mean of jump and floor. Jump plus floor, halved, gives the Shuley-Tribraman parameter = 46.7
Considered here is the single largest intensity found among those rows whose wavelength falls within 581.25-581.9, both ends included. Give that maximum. 86.9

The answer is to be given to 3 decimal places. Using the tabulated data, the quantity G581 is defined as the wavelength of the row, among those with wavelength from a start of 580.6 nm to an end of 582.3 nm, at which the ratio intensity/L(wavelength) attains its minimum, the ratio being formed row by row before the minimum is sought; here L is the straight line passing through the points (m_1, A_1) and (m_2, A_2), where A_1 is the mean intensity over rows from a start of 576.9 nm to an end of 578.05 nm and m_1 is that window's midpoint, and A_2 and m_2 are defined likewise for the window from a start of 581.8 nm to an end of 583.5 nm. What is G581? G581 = 581.990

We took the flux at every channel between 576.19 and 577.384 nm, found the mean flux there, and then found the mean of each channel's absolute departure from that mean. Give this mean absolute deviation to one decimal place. 4.8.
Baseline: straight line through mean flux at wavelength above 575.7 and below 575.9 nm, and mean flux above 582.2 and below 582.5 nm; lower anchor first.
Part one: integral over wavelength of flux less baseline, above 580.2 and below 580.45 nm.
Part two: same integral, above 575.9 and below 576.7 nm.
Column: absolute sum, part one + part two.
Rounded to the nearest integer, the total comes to 15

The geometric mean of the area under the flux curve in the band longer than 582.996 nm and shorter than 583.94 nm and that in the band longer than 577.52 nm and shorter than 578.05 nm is 61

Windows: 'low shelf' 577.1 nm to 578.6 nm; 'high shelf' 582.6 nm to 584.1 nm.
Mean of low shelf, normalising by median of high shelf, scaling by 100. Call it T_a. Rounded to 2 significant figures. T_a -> 98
